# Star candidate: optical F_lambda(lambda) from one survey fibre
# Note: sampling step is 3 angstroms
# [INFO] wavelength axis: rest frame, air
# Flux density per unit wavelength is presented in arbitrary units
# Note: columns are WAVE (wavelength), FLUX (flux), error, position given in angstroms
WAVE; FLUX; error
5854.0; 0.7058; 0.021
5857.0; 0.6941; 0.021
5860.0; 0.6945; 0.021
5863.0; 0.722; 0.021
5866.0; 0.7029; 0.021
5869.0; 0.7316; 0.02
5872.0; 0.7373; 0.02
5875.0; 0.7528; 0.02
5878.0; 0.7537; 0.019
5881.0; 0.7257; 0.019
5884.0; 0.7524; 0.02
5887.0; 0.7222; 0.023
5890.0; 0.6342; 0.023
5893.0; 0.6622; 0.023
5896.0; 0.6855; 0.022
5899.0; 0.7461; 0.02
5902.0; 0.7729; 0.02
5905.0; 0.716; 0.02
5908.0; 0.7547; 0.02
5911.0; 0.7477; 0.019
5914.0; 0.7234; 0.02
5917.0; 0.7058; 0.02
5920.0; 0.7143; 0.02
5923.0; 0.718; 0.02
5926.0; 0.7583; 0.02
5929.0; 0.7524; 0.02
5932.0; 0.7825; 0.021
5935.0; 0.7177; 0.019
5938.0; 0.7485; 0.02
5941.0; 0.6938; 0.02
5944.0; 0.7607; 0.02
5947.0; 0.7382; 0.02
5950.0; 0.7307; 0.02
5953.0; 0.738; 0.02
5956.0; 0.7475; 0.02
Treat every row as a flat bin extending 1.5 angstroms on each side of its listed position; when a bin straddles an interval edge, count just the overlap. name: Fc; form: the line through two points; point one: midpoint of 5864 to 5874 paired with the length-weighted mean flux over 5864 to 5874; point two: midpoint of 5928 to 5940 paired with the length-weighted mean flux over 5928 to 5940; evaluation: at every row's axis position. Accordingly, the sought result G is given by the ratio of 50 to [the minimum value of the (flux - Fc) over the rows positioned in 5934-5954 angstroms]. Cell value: -886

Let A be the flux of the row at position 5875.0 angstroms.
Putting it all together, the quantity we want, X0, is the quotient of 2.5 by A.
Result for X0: 3.32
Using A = 0.7528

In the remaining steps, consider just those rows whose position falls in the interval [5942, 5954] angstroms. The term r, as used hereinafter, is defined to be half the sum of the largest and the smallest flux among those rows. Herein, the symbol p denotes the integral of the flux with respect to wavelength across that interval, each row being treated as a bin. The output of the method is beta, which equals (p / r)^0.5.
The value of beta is 3.5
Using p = 8.9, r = 0.746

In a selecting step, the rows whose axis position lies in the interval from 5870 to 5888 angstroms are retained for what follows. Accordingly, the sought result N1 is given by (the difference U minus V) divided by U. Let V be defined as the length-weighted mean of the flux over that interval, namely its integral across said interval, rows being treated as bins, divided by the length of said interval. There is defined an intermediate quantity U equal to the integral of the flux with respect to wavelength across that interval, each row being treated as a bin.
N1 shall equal 0.944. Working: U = 13.3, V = 0.741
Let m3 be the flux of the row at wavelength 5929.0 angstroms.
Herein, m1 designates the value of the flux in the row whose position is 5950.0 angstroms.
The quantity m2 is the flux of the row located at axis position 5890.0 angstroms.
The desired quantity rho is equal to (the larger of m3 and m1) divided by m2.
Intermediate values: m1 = 0.7307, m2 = 0.6342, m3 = 0.7524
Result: 1.19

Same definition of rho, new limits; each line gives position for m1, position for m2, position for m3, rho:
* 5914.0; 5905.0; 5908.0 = 1.05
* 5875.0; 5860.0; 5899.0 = 1.08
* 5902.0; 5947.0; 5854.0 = 1.05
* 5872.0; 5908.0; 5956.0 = 0.99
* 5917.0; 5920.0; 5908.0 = 1.06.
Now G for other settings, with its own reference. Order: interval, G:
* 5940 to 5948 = -886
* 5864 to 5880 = -2343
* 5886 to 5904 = -508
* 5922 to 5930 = -1922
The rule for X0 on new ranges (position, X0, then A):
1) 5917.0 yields 3.54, 0.7058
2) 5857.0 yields 3.60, 0.6941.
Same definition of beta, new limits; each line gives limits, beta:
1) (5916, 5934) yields 4.2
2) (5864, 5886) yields 4.7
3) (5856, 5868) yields 3.5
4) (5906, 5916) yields 3.2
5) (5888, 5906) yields 4.2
